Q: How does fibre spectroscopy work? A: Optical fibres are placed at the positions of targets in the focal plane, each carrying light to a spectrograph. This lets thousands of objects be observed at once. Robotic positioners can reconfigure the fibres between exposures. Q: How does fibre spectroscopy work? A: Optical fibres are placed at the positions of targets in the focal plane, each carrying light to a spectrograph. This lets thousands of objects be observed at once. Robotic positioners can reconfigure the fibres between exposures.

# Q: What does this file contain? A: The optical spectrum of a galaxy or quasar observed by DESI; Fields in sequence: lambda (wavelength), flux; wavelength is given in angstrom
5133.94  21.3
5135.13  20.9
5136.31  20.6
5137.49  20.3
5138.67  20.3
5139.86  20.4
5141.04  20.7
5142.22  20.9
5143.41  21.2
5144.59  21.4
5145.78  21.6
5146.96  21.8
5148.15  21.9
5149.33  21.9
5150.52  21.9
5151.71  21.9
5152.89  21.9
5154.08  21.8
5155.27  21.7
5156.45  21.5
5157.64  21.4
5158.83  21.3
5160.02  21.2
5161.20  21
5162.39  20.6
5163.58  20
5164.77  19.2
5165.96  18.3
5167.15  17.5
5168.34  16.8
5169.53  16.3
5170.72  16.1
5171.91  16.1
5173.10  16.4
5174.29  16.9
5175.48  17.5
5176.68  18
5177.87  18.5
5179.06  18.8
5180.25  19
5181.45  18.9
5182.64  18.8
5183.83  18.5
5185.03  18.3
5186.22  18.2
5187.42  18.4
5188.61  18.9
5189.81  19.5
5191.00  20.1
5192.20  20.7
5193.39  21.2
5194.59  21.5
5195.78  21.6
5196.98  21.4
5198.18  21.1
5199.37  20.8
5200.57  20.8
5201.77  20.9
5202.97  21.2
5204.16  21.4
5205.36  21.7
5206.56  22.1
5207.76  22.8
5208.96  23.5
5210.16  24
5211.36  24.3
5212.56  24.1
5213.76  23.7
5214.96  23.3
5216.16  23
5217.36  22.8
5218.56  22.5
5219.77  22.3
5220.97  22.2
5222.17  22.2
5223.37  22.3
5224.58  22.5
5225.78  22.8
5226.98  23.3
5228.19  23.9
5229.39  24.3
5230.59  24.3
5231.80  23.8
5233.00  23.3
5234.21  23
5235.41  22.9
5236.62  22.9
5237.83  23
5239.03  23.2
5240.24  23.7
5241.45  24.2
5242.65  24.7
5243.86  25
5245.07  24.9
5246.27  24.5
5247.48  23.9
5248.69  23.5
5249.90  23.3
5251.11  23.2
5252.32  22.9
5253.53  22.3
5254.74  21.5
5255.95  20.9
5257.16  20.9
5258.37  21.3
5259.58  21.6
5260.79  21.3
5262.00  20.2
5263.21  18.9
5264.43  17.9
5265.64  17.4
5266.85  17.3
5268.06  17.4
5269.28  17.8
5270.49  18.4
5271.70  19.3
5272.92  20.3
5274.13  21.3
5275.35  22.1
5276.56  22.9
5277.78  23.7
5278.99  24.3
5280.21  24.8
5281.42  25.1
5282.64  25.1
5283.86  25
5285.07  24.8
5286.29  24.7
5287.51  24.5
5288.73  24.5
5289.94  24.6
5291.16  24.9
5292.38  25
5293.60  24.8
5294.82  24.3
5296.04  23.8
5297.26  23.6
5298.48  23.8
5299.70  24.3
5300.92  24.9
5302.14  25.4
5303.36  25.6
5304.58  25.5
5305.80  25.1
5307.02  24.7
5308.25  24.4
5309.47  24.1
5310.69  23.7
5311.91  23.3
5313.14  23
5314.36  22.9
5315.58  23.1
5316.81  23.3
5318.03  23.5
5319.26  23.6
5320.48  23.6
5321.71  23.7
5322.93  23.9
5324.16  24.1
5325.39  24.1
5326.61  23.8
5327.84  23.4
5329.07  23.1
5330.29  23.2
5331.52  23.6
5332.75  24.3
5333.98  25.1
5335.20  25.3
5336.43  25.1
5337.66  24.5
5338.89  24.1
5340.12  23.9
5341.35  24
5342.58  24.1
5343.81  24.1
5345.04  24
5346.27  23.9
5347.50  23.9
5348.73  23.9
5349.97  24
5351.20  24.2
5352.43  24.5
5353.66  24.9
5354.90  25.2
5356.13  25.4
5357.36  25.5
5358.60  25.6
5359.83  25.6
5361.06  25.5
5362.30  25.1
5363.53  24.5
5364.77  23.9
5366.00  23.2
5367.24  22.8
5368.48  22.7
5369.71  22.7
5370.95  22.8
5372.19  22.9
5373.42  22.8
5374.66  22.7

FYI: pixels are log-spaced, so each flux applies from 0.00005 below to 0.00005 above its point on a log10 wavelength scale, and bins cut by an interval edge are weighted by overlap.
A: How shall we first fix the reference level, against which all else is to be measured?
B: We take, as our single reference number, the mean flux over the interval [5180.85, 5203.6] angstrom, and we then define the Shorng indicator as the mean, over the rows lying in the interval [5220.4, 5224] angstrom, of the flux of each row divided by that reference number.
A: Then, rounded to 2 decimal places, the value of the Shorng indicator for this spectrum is 1.11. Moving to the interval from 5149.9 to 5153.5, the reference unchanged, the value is 1.09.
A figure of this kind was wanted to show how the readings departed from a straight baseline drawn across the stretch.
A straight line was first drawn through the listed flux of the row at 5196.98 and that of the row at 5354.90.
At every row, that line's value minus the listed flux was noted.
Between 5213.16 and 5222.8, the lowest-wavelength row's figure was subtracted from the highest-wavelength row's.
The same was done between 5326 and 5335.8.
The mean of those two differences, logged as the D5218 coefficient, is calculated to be 0.20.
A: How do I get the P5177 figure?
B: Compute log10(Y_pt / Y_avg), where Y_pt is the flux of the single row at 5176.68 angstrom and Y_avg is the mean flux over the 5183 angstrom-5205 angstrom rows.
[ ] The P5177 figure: -0.051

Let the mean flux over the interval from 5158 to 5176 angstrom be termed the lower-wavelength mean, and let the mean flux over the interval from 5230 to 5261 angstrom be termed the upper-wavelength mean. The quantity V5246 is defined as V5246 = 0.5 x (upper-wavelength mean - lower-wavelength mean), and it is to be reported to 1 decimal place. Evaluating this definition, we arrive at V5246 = 2.4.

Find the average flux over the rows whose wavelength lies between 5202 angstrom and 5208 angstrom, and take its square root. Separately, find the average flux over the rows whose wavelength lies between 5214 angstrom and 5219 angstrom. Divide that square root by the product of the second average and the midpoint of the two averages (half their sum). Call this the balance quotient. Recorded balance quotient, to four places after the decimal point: 0.0091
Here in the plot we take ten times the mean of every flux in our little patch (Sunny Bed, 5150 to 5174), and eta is 196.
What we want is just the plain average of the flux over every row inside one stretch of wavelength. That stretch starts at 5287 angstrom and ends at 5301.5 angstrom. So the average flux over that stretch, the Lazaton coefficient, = 24.4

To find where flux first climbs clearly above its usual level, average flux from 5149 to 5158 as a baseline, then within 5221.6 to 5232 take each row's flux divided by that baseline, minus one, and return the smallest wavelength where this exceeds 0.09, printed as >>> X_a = 5228.19 angstrom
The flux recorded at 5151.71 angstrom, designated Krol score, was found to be 21.9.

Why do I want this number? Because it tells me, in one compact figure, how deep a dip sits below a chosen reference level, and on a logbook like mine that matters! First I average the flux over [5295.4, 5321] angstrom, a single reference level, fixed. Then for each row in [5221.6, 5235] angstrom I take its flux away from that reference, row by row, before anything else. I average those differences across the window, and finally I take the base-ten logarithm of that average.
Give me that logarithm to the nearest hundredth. -0.09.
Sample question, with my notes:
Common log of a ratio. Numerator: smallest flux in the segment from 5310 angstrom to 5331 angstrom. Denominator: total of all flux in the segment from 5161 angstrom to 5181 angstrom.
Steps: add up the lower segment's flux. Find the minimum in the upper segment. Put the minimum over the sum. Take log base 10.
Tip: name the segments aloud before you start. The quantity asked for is -1.13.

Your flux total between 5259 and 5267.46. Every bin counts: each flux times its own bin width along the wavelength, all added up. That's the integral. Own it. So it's 163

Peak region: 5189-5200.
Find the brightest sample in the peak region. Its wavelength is 5195.78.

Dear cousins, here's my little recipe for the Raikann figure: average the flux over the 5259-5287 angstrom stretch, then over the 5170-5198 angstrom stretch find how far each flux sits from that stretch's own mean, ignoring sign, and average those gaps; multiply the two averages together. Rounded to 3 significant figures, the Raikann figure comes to 26.8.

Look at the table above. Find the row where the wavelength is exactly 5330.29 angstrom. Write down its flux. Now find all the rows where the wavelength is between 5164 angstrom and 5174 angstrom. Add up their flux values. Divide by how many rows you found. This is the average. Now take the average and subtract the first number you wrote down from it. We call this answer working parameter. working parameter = -6.1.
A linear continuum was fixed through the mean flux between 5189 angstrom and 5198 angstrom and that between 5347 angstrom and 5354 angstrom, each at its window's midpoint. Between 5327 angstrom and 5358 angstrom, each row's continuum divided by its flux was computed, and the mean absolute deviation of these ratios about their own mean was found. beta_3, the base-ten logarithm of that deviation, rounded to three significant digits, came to -1.69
